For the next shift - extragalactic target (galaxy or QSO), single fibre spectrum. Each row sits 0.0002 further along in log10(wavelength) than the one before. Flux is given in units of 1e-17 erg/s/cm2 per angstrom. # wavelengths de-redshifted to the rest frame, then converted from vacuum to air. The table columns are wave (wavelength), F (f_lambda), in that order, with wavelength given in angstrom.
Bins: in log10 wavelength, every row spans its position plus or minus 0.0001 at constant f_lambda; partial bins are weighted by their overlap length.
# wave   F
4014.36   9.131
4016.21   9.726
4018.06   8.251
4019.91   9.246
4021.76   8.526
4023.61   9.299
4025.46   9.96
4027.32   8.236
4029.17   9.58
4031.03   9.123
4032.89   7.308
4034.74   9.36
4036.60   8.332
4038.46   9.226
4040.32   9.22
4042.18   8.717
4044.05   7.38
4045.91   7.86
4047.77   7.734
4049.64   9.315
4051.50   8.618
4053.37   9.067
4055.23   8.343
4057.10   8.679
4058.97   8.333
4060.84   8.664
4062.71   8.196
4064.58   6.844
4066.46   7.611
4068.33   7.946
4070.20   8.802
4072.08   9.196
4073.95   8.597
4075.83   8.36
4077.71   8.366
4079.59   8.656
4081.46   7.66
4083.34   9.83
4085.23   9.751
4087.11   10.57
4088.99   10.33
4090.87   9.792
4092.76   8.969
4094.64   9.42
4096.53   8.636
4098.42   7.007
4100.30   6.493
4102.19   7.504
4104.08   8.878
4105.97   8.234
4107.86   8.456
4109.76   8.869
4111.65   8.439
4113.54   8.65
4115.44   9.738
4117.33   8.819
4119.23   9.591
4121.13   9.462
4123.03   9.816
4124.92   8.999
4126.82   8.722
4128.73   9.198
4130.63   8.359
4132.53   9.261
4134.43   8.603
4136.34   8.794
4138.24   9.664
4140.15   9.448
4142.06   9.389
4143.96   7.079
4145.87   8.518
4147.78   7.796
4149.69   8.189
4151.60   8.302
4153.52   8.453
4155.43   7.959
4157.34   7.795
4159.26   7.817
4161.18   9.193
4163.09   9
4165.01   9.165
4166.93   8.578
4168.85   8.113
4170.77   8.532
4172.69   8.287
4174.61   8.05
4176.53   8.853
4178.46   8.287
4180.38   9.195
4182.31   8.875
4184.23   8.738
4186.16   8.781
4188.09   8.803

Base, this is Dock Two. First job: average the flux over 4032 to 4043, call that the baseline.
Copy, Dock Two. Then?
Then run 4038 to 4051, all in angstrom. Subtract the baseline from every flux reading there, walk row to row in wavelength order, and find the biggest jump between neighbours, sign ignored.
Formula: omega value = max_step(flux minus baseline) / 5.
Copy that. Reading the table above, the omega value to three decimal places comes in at 0.316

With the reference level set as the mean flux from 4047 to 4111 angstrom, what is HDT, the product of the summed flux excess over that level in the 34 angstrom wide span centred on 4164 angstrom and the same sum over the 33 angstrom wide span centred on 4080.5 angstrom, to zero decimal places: -14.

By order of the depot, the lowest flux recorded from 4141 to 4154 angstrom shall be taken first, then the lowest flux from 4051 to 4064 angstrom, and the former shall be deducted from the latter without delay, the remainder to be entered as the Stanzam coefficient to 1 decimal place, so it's 1.1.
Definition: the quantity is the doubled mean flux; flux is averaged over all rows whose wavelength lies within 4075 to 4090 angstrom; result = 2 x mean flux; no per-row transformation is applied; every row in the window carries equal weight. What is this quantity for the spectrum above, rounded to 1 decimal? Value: 18.4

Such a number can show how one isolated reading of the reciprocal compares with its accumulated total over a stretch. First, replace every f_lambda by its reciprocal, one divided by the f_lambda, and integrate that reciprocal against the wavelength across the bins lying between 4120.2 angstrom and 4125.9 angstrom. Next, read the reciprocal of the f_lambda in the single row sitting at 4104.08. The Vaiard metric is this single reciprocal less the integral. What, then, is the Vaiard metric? -0.49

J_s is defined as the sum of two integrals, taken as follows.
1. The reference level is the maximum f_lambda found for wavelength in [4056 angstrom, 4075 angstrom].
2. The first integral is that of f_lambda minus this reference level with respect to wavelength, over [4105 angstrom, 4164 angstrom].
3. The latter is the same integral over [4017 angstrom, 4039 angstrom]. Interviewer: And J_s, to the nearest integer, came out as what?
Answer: -35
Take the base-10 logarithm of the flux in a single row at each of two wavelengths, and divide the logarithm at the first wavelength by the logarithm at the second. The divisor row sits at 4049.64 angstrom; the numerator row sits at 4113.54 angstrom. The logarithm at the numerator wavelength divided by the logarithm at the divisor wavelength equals 0.97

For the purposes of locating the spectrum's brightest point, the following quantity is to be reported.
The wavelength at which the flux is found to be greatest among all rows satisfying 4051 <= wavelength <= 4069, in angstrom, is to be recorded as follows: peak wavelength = 4053.37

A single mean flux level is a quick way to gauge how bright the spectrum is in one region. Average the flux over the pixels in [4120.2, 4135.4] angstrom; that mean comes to 9.05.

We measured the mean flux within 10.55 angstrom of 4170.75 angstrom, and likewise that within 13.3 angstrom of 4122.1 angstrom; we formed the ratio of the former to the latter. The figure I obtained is 0.96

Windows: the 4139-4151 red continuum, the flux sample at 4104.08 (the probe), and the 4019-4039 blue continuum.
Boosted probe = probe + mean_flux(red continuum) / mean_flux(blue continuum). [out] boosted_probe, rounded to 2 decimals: 9.82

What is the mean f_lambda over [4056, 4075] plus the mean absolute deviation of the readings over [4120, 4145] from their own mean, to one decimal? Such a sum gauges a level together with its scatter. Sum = 8.8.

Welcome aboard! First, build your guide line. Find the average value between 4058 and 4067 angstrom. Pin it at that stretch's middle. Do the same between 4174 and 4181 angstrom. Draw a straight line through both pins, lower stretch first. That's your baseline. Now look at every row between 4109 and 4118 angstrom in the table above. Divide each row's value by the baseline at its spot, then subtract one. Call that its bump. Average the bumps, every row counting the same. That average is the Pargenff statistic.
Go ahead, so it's 0.08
